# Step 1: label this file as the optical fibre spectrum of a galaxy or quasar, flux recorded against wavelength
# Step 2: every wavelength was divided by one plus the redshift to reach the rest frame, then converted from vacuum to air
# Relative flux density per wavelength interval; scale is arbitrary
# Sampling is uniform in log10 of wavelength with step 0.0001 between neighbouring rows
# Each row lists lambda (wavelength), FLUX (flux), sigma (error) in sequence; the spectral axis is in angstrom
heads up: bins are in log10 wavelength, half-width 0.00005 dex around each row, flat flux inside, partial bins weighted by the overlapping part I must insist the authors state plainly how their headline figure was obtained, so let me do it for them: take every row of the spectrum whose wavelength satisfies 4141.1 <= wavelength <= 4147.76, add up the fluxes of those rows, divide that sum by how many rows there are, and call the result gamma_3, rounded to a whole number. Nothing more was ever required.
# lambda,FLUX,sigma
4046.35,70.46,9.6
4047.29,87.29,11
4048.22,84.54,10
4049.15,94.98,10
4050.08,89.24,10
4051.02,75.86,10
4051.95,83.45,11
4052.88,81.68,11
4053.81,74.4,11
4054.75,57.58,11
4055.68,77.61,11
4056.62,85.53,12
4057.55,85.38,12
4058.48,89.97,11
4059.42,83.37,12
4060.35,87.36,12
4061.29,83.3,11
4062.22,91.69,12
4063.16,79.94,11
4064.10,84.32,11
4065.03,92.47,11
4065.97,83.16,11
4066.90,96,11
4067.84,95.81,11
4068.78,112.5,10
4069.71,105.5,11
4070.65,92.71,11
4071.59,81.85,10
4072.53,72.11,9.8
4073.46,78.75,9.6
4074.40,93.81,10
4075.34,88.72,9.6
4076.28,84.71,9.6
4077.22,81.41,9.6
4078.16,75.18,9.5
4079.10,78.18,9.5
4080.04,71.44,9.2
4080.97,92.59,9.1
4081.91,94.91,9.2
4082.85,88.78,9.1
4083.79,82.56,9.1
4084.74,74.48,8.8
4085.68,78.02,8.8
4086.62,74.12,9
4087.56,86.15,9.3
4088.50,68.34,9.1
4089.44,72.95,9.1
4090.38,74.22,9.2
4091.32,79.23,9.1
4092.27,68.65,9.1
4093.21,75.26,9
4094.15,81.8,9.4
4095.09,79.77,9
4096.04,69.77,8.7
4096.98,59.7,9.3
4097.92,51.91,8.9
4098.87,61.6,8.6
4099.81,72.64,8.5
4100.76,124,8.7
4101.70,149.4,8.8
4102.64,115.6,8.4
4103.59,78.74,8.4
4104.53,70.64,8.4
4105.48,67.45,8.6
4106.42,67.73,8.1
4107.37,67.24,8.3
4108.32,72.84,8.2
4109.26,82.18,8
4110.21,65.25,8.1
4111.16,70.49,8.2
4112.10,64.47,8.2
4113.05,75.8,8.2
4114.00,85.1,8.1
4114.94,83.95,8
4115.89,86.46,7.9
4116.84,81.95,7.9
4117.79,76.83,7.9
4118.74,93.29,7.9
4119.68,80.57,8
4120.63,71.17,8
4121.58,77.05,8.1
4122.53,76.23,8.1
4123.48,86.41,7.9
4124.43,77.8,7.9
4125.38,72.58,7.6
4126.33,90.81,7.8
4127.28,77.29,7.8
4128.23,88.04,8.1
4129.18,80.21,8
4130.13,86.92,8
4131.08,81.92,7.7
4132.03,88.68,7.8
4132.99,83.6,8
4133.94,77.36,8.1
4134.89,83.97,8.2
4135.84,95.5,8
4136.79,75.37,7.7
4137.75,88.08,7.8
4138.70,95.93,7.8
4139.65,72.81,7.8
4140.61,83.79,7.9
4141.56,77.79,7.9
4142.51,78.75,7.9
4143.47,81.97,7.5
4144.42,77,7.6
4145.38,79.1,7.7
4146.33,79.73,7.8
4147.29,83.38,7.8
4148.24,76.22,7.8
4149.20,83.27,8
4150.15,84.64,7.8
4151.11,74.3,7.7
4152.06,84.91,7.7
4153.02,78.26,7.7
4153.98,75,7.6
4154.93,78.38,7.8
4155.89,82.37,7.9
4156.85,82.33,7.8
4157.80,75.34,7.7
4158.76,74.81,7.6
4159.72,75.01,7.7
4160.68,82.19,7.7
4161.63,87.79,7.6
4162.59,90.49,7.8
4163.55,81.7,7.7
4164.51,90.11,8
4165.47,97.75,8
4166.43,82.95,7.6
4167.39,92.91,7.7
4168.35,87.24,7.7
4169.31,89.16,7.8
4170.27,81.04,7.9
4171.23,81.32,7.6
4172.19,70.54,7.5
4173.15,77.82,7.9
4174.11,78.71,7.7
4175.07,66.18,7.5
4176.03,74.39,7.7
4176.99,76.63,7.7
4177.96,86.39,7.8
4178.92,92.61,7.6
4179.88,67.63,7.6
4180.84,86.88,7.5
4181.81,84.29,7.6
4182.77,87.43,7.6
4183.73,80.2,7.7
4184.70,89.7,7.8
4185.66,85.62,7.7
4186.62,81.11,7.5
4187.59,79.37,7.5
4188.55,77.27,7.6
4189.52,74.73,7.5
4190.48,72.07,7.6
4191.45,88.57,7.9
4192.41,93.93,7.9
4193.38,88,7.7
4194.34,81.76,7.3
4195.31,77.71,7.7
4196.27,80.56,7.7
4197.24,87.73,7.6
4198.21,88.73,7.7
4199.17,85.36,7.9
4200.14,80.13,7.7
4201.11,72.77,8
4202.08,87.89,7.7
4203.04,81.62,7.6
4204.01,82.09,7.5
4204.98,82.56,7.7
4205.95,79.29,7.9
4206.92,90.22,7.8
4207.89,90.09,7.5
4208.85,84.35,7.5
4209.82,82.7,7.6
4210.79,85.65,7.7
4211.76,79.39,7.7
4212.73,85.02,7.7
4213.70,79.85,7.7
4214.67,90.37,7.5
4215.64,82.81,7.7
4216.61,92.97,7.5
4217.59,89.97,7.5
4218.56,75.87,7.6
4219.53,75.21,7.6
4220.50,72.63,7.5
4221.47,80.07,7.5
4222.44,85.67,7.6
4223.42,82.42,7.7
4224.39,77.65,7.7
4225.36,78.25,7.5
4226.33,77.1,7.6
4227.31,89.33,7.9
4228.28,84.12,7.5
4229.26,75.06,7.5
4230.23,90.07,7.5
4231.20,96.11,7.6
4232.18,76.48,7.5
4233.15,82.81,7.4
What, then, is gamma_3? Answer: 80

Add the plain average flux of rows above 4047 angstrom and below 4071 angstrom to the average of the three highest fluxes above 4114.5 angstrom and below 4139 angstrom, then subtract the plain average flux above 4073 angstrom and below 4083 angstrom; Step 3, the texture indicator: 97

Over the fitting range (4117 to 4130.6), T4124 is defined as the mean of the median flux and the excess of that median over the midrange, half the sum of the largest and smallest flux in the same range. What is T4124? 38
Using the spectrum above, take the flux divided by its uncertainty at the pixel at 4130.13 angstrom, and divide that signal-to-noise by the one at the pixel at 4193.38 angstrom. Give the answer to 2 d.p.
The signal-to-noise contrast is 0.95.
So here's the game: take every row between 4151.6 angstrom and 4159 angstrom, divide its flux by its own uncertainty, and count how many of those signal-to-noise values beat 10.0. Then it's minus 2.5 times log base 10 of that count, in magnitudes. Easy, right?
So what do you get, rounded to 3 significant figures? -1.75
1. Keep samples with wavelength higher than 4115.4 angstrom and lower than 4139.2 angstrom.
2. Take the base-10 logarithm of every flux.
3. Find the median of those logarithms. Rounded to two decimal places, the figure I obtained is 1.91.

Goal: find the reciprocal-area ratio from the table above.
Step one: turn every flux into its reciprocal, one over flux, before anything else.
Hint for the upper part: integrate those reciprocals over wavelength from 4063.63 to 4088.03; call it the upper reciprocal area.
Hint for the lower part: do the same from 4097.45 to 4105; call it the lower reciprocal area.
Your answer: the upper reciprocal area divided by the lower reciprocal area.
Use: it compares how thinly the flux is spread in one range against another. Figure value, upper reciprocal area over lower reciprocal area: 3.1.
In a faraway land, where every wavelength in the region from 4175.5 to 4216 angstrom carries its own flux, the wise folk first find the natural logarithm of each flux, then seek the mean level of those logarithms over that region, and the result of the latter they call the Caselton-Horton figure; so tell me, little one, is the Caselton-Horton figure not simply 4.42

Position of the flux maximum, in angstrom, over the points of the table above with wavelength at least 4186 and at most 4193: 4192.41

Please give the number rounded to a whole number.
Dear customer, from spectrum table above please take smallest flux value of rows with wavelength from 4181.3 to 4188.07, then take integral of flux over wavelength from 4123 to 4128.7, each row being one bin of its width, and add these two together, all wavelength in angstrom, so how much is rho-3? 548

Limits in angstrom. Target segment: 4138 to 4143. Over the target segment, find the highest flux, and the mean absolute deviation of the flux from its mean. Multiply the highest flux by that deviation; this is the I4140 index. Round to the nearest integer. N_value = 617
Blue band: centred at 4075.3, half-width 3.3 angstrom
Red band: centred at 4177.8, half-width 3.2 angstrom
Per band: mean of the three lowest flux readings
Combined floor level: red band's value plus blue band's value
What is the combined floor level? 145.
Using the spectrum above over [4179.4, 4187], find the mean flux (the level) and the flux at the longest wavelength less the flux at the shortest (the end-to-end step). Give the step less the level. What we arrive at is -69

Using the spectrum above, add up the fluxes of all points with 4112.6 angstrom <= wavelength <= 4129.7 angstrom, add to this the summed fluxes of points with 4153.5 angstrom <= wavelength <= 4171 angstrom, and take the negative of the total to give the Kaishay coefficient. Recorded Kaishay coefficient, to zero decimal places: -2968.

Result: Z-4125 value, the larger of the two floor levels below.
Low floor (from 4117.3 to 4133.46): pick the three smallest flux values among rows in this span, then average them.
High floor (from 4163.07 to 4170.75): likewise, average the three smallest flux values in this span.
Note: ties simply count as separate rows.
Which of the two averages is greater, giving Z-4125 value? 82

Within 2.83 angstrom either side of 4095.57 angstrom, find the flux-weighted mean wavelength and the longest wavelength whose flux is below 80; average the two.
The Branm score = 4096.6 angstrom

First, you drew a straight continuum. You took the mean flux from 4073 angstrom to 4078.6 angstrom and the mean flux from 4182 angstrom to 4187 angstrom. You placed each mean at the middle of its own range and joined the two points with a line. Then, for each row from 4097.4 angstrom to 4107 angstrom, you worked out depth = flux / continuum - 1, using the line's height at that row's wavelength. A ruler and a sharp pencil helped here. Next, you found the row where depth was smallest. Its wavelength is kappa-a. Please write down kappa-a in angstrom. 4097.92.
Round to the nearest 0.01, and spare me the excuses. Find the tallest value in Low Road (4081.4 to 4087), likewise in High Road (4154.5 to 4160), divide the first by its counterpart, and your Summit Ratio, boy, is 1.15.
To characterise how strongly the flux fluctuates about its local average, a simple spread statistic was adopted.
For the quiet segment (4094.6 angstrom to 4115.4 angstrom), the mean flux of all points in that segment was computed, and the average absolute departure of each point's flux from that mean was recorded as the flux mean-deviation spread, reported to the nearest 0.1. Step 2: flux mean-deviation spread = 15.2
